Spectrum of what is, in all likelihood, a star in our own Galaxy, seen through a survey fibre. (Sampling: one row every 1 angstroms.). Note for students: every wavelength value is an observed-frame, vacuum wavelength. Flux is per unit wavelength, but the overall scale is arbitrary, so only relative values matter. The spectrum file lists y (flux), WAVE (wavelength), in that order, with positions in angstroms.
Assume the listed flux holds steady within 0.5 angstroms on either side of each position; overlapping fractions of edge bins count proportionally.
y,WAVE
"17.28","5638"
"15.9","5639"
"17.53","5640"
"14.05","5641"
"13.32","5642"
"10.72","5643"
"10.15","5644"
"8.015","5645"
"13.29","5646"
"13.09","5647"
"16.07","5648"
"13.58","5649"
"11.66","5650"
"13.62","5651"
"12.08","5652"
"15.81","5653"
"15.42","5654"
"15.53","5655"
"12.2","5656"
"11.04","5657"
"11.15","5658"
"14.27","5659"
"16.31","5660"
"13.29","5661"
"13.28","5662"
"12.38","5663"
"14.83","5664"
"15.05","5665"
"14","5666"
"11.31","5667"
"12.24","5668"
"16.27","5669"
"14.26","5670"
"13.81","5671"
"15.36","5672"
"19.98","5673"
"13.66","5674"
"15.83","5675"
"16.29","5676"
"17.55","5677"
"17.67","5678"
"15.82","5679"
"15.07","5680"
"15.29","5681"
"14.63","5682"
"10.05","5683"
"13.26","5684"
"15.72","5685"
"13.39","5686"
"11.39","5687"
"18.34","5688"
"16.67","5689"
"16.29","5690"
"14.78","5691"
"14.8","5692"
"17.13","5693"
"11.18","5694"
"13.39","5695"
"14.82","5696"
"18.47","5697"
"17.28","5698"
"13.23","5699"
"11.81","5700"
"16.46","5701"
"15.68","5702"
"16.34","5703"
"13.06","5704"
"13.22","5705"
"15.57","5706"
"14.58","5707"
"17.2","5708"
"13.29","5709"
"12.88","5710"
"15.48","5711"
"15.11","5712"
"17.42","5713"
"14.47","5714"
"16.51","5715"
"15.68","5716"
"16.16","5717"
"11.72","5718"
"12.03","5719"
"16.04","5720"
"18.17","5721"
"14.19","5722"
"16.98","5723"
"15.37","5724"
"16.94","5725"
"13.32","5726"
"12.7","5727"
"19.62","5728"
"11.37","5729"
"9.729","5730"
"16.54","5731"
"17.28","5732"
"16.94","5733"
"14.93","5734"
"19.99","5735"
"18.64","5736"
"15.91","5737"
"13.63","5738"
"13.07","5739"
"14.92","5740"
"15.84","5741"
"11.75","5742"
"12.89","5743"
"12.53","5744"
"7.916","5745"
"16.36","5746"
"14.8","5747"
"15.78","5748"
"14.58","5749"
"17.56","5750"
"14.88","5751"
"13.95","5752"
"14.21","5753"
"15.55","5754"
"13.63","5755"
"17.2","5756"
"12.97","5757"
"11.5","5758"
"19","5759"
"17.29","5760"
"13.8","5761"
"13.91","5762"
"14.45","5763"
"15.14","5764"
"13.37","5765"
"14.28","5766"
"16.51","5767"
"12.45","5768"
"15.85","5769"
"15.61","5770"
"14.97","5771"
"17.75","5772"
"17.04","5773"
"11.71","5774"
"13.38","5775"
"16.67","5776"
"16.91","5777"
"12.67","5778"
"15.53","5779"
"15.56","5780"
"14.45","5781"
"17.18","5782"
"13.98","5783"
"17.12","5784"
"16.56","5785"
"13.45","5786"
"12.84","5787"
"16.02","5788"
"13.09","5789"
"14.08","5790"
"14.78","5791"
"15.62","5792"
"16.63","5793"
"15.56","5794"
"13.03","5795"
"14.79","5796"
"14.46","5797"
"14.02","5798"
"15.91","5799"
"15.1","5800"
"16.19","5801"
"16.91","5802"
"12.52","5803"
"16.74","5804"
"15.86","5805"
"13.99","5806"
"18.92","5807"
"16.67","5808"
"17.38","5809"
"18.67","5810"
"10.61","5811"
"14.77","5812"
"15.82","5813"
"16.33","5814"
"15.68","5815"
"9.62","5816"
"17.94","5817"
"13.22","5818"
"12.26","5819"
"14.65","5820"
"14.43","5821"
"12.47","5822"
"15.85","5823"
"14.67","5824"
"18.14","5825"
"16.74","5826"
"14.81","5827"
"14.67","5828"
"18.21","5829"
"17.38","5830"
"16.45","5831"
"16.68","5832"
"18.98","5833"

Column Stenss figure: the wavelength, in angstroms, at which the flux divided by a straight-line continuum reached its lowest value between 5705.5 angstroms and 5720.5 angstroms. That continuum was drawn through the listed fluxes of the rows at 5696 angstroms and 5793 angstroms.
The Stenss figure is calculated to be 5718 angstroms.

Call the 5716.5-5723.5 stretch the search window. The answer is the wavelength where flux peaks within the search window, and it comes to 5721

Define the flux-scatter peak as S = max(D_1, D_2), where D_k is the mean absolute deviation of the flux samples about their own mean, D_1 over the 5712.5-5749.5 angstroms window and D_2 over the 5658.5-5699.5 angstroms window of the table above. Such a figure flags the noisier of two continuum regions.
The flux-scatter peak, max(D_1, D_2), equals 2.07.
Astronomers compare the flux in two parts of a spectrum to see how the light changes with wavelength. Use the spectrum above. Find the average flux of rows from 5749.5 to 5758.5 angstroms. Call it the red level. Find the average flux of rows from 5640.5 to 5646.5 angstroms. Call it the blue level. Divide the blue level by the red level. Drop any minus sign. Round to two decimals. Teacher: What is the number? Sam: 0.79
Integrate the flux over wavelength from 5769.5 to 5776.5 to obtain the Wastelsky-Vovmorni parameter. 107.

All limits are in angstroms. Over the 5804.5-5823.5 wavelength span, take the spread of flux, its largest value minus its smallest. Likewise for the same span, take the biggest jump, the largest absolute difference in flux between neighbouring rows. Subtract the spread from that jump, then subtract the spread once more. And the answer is -10.3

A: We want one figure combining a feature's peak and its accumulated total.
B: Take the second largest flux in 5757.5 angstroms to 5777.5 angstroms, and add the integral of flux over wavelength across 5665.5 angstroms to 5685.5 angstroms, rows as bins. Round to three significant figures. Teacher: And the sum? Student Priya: 316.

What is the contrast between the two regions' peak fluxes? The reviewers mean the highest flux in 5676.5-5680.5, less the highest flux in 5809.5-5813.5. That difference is -1.0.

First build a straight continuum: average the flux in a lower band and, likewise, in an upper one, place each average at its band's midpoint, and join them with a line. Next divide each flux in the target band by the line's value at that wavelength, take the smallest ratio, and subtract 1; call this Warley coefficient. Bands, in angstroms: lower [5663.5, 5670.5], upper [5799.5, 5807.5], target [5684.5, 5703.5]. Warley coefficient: -0.22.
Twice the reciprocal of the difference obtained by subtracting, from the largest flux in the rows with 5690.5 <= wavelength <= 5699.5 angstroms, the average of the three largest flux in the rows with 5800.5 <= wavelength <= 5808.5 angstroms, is 2.1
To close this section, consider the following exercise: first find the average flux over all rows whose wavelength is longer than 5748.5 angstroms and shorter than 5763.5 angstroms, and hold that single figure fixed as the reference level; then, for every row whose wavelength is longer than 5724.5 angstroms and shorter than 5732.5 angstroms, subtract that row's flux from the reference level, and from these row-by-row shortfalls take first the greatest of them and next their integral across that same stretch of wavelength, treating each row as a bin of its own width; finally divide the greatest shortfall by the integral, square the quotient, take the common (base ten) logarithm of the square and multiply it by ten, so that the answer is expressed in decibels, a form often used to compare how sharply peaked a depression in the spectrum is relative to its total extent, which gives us 7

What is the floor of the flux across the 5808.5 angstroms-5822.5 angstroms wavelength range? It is 9.62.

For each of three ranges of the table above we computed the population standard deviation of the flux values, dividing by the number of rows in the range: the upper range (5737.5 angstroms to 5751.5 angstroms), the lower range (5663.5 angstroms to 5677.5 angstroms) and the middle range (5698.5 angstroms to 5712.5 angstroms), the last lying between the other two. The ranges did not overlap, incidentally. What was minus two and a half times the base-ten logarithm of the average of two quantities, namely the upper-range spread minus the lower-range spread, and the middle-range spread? 0.1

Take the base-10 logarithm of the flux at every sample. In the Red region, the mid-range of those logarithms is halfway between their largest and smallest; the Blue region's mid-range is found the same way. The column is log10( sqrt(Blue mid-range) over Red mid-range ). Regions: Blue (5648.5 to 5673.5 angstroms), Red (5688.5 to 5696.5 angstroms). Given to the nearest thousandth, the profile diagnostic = -0.023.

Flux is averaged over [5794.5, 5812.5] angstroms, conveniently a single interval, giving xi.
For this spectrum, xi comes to 15.4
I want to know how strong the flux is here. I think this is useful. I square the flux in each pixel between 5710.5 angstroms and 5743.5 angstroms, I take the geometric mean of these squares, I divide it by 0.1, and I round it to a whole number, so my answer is 2248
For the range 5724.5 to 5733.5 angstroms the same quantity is 2131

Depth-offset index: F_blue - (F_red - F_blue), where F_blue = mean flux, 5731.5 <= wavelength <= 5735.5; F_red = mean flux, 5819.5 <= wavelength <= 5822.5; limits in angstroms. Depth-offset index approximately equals 21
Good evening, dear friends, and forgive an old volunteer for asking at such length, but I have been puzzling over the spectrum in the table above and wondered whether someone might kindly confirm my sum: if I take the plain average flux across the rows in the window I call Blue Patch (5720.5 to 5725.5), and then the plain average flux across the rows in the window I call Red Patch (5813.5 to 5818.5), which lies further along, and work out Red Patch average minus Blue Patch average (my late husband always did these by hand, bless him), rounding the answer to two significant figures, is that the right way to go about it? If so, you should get -1.8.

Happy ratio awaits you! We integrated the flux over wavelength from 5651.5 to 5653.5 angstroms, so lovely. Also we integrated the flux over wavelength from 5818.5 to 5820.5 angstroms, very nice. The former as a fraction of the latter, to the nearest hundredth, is 1.04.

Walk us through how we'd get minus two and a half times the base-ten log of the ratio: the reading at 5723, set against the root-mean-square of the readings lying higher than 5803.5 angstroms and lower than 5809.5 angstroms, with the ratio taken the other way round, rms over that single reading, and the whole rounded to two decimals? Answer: 0.02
